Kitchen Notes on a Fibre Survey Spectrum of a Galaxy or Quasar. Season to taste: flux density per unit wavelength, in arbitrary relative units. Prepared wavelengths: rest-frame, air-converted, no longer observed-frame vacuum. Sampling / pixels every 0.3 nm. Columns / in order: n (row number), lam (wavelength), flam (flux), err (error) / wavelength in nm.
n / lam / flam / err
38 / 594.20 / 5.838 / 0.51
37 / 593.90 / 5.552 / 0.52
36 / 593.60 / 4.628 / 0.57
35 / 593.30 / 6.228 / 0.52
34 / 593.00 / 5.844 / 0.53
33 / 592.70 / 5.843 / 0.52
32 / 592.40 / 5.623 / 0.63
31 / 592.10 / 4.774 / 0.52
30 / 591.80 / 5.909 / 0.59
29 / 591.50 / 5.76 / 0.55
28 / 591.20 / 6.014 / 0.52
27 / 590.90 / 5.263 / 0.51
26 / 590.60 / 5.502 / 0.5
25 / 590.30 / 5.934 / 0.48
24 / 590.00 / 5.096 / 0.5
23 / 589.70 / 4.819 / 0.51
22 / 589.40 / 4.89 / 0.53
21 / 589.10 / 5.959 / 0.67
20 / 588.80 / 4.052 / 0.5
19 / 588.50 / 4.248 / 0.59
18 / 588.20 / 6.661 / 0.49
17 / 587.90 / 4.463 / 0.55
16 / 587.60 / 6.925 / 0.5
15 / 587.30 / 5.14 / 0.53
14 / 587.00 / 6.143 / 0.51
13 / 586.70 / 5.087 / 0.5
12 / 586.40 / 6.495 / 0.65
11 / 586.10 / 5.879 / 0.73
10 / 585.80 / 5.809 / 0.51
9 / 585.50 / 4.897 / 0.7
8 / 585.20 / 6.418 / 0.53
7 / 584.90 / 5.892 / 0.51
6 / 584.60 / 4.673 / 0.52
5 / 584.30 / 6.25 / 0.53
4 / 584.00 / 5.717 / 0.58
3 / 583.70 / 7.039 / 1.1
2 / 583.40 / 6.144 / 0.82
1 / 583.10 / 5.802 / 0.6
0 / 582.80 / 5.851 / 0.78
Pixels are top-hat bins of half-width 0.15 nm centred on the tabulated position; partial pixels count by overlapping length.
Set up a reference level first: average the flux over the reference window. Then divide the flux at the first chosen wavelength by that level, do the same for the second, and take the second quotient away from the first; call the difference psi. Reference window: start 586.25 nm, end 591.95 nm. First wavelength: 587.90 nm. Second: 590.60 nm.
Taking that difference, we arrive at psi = -0.19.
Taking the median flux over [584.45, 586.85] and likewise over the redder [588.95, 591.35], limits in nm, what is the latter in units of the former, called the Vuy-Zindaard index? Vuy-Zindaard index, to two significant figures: 0.92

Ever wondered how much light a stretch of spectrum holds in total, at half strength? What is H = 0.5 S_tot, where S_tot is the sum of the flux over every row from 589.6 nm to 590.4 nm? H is 7.92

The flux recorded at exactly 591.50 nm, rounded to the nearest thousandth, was 5.760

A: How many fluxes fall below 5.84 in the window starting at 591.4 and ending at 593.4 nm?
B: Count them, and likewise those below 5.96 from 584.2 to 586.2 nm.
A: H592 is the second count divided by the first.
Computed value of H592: 1.7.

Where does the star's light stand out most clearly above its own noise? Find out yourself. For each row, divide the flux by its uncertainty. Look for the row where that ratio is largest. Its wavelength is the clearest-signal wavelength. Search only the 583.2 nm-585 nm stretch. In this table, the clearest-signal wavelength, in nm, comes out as 584.30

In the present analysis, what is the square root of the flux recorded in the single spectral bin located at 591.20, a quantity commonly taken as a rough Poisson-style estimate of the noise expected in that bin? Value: 2.45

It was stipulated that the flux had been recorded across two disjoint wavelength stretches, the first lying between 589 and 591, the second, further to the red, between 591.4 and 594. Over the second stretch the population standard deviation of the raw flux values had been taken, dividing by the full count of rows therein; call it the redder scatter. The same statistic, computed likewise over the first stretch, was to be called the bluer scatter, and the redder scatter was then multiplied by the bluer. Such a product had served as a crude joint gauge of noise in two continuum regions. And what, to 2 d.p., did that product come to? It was 0.22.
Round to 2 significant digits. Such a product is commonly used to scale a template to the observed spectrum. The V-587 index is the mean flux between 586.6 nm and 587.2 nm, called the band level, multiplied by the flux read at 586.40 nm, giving 36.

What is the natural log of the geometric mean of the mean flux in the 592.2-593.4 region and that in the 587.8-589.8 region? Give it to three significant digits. 1.69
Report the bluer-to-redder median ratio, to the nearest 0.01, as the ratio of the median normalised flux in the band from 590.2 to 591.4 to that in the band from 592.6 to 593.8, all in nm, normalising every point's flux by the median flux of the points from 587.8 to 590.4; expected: 0.98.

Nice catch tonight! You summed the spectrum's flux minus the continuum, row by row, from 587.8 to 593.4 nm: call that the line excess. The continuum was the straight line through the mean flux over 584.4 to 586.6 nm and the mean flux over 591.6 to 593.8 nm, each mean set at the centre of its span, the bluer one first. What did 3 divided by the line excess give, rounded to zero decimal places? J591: -1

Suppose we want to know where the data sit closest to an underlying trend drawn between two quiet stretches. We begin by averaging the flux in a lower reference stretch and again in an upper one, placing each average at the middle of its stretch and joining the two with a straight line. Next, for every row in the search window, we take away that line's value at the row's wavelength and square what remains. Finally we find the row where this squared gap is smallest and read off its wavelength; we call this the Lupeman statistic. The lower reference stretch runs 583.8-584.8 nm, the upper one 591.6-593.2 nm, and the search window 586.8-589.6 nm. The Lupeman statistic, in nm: 589.10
